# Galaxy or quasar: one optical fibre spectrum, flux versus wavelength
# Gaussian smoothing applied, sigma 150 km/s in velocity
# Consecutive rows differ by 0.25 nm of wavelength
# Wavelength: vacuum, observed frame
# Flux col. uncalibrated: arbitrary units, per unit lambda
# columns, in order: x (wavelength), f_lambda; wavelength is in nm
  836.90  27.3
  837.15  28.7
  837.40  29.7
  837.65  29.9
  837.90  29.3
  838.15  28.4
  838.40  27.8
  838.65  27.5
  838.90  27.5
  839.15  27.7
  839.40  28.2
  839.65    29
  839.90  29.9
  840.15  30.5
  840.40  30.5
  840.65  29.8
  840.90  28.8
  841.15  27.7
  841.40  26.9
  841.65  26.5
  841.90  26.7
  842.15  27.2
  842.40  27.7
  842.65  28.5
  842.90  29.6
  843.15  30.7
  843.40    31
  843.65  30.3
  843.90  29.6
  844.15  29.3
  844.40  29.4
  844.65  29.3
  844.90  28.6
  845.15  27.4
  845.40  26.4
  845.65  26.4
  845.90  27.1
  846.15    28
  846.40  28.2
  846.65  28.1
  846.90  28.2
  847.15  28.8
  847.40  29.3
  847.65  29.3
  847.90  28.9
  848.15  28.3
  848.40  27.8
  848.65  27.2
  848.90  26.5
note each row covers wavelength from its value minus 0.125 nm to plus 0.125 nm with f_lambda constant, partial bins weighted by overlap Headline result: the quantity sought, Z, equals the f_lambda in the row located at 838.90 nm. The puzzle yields 27.5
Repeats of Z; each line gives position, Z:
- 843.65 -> 30.3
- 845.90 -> 27.1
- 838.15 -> 28.4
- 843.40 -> 31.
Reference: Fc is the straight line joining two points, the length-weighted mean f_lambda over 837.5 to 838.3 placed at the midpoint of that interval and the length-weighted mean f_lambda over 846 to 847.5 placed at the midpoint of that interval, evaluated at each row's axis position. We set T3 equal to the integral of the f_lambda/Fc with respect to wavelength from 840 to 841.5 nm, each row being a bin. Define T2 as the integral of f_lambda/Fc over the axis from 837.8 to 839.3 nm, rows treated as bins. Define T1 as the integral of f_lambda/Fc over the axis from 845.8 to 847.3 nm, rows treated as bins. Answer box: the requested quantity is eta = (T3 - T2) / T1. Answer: 0.04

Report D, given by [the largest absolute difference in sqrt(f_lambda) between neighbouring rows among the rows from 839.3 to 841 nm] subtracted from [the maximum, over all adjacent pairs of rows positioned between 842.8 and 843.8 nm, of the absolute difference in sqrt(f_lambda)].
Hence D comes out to 0.008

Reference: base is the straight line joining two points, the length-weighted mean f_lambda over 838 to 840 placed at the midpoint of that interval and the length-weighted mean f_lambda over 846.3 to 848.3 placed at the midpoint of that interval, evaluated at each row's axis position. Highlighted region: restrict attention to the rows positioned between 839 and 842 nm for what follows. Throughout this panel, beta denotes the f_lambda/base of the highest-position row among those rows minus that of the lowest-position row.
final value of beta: -0.0397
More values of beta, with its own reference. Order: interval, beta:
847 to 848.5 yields -0.0369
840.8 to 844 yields 0.0231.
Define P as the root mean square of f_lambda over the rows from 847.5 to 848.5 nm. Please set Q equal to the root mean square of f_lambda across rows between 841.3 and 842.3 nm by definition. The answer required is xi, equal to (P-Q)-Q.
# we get -25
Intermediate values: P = 28.6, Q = 26.8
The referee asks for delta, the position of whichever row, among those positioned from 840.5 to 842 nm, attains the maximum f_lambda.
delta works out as 840.65 nm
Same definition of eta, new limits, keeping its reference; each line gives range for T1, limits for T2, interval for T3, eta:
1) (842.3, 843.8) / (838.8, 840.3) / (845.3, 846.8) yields -0.03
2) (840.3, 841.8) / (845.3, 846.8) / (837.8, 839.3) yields 0.00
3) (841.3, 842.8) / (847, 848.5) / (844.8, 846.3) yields -0.06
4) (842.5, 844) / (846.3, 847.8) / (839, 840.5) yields 0.00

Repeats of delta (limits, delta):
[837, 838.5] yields 837.65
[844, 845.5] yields 844.40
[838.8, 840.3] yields 840.15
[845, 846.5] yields 846.40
